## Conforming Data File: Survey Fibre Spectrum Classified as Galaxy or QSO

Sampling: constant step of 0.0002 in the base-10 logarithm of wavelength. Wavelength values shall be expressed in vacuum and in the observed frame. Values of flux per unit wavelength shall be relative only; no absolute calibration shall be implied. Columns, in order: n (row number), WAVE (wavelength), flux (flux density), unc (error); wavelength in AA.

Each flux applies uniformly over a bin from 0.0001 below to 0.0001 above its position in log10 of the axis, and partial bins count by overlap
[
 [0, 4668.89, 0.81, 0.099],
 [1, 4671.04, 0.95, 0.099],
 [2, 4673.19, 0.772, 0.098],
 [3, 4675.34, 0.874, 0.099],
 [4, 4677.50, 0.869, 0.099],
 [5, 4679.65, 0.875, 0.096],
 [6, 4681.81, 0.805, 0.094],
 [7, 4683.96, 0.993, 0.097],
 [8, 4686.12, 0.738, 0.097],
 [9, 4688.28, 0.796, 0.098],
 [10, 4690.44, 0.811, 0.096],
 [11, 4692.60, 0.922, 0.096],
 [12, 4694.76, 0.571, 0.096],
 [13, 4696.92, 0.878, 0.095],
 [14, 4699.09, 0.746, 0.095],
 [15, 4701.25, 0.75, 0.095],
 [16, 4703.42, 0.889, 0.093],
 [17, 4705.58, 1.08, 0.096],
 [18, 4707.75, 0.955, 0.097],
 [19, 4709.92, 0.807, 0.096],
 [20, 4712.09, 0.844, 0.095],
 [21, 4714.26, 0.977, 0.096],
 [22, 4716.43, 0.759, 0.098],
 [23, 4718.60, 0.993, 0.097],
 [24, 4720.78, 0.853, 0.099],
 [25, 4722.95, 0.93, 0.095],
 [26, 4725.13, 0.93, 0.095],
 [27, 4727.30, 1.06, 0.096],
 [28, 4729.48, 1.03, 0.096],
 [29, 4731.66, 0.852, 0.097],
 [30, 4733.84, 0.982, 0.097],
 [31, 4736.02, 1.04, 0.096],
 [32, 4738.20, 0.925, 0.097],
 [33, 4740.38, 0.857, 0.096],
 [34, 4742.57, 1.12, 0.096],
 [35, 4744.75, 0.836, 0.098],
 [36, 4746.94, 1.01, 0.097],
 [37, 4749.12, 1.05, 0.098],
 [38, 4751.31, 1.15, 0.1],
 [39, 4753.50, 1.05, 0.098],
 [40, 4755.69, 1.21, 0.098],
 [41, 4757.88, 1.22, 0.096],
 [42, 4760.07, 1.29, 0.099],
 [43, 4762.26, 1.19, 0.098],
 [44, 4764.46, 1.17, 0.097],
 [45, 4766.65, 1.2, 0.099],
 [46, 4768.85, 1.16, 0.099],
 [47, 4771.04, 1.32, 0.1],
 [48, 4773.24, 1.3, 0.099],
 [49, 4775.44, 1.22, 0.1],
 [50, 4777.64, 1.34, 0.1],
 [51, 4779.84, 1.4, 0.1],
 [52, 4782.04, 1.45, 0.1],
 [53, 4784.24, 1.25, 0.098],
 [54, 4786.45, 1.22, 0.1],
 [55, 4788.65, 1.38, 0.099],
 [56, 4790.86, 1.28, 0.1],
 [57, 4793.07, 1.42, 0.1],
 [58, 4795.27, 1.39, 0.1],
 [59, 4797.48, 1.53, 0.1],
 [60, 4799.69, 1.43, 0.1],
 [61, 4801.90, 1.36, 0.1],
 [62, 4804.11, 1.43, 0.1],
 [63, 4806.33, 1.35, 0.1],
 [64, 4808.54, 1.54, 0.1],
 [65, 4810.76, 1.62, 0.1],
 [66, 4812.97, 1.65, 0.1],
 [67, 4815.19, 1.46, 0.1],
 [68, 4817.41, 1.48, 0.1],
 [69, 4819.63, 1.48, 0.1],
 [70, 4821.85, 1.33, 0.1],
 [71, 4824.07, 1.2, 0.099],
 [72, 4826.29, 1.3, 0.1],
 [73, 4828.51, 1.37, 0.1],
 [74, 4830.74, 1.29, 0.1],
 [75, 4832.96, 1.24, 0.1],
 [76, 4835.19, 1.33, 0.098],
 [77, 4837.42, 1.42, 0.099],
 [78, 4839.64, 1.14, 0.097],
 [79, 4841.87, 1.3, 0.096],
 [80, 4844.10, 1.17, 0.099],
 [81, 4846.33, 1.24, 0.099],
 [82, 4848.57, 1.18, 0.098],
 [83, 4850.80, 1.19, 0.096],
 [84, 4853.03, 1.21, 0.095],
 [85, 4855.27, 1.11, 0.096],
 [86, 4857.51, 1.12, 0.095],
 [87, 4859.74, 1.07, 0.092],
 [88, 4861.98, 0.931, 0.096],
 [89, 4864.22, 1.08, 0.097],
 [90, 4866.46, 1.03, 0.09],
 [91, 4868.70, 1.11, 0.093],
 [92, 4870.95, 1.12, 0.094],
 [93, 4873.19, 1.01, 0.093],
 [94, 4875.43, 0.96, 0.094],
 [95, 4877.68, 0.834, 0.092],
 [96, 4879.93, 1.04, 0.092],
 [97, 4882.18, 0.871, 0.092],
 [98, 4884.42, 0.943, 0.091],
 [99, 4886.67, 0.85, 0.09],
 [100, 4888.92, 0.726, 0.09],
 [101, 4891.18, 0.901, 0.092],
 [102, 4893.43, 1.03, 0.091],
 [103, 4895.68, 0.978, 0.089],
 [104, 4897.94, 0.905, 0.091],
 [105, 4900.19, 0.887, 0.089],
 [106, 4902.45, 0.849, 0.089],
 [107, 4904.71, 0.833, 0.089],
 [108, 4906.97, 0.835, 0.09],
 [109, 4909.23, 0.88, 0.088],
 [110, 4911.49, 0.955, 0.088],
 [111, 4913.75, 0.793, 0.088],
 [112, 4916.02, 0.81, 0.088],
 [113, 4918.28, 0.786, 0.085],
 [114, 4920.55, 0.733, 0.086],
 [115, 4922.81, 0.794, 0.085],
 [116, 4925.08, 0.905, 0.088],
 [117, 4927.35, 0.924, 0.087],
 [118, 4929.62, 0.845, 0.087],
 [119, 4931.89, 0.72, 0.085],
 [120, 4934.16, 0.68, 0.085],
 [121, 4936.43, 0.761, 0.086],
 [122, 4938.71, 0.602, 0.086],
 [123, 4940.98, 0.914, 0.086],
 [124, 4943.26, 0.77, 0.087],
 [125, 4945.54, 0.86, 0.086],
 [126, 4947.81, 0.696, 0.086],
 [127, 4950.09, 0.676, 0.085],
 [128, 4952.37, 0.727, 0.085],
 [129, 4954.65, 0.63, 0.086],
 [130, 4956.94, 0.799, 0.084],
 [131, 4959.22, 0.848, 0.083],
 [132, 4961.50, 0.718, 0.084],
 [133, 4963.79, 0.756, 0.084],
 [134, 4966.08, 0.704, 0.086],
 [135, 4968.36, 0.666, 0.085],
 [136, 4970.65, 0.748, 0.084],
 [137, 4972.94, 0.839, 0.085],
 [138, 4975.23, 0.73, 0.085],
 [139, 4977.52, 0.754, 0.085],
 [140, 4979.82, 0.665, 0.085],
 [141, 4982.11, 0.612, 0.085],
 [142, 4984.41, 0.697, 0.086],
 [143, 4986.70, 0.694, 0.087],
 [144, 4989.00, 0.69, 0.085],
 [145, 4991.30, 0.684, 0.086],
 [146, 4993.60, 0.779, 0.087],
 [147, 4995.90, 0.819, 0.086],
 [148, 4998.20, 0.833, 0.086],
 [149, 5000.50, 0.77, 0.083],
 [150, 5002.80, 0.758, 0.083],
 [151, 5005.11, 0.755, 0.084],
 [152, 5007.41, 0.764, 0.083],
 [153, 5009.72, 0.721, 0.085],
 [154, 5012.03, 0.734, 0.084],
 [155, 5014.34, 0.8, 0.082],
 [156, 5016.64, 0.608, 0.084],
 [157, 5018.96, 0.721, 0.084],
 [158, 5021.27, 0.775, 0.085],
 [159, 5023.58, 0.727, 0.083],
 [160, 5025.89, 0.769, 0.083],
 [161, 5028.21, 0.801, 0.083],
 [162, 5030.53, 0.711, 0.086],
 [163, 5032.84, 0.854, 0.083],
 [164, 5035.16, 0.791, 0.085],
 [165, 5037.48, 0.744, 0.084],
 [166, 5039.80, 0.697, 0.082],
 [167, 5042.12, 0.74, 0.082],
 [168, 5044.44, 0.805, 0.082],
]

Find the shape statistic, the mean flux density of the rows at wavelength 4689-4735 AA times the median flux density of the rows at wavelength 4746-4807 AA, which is 1.1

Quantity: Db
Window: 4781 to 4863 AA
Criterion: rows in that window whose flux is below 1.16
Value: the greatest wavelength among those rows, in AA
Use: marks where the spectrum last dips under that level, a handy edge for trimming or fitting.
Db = 4861.98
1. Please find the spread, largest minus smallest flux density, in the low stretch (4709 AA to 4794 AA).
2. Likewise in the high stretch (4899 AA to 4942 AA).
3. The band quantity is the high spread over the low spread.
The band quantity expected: 0.51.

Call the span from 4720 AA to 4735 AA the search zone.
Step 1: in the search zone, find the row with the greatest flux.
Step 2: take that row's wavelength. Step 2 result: 4727.30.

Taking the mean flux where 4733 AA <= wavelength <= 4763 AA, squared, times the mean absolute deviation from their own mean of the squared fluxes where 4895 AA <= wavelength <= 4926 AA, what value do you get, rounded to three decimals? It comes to 0.110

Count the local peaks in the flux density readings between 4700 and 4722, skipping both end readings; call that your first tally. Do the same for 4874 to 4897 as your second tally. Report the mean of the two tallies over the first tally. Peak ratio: 1.00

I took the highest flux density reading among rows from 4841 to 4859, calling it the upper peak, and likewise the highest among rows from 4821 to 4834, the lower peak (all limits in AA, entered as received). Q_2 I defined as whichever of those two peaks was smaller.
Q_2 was 1.3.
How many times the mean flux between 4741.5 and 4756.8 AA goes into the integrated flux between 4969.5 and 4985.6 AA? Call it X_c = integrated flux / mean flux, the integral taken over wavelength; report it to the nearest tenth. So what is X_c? 10.9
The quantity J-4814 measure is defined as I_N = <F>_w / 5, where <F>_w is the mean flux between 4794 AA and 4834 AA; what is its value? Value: 0.28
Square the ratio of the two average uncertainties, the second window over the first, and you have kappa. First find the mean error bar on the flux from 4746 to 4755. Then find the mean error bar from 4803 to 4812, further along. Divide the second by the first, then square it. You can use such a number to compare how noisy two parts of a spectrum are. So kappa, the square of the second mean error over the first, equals 1.04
